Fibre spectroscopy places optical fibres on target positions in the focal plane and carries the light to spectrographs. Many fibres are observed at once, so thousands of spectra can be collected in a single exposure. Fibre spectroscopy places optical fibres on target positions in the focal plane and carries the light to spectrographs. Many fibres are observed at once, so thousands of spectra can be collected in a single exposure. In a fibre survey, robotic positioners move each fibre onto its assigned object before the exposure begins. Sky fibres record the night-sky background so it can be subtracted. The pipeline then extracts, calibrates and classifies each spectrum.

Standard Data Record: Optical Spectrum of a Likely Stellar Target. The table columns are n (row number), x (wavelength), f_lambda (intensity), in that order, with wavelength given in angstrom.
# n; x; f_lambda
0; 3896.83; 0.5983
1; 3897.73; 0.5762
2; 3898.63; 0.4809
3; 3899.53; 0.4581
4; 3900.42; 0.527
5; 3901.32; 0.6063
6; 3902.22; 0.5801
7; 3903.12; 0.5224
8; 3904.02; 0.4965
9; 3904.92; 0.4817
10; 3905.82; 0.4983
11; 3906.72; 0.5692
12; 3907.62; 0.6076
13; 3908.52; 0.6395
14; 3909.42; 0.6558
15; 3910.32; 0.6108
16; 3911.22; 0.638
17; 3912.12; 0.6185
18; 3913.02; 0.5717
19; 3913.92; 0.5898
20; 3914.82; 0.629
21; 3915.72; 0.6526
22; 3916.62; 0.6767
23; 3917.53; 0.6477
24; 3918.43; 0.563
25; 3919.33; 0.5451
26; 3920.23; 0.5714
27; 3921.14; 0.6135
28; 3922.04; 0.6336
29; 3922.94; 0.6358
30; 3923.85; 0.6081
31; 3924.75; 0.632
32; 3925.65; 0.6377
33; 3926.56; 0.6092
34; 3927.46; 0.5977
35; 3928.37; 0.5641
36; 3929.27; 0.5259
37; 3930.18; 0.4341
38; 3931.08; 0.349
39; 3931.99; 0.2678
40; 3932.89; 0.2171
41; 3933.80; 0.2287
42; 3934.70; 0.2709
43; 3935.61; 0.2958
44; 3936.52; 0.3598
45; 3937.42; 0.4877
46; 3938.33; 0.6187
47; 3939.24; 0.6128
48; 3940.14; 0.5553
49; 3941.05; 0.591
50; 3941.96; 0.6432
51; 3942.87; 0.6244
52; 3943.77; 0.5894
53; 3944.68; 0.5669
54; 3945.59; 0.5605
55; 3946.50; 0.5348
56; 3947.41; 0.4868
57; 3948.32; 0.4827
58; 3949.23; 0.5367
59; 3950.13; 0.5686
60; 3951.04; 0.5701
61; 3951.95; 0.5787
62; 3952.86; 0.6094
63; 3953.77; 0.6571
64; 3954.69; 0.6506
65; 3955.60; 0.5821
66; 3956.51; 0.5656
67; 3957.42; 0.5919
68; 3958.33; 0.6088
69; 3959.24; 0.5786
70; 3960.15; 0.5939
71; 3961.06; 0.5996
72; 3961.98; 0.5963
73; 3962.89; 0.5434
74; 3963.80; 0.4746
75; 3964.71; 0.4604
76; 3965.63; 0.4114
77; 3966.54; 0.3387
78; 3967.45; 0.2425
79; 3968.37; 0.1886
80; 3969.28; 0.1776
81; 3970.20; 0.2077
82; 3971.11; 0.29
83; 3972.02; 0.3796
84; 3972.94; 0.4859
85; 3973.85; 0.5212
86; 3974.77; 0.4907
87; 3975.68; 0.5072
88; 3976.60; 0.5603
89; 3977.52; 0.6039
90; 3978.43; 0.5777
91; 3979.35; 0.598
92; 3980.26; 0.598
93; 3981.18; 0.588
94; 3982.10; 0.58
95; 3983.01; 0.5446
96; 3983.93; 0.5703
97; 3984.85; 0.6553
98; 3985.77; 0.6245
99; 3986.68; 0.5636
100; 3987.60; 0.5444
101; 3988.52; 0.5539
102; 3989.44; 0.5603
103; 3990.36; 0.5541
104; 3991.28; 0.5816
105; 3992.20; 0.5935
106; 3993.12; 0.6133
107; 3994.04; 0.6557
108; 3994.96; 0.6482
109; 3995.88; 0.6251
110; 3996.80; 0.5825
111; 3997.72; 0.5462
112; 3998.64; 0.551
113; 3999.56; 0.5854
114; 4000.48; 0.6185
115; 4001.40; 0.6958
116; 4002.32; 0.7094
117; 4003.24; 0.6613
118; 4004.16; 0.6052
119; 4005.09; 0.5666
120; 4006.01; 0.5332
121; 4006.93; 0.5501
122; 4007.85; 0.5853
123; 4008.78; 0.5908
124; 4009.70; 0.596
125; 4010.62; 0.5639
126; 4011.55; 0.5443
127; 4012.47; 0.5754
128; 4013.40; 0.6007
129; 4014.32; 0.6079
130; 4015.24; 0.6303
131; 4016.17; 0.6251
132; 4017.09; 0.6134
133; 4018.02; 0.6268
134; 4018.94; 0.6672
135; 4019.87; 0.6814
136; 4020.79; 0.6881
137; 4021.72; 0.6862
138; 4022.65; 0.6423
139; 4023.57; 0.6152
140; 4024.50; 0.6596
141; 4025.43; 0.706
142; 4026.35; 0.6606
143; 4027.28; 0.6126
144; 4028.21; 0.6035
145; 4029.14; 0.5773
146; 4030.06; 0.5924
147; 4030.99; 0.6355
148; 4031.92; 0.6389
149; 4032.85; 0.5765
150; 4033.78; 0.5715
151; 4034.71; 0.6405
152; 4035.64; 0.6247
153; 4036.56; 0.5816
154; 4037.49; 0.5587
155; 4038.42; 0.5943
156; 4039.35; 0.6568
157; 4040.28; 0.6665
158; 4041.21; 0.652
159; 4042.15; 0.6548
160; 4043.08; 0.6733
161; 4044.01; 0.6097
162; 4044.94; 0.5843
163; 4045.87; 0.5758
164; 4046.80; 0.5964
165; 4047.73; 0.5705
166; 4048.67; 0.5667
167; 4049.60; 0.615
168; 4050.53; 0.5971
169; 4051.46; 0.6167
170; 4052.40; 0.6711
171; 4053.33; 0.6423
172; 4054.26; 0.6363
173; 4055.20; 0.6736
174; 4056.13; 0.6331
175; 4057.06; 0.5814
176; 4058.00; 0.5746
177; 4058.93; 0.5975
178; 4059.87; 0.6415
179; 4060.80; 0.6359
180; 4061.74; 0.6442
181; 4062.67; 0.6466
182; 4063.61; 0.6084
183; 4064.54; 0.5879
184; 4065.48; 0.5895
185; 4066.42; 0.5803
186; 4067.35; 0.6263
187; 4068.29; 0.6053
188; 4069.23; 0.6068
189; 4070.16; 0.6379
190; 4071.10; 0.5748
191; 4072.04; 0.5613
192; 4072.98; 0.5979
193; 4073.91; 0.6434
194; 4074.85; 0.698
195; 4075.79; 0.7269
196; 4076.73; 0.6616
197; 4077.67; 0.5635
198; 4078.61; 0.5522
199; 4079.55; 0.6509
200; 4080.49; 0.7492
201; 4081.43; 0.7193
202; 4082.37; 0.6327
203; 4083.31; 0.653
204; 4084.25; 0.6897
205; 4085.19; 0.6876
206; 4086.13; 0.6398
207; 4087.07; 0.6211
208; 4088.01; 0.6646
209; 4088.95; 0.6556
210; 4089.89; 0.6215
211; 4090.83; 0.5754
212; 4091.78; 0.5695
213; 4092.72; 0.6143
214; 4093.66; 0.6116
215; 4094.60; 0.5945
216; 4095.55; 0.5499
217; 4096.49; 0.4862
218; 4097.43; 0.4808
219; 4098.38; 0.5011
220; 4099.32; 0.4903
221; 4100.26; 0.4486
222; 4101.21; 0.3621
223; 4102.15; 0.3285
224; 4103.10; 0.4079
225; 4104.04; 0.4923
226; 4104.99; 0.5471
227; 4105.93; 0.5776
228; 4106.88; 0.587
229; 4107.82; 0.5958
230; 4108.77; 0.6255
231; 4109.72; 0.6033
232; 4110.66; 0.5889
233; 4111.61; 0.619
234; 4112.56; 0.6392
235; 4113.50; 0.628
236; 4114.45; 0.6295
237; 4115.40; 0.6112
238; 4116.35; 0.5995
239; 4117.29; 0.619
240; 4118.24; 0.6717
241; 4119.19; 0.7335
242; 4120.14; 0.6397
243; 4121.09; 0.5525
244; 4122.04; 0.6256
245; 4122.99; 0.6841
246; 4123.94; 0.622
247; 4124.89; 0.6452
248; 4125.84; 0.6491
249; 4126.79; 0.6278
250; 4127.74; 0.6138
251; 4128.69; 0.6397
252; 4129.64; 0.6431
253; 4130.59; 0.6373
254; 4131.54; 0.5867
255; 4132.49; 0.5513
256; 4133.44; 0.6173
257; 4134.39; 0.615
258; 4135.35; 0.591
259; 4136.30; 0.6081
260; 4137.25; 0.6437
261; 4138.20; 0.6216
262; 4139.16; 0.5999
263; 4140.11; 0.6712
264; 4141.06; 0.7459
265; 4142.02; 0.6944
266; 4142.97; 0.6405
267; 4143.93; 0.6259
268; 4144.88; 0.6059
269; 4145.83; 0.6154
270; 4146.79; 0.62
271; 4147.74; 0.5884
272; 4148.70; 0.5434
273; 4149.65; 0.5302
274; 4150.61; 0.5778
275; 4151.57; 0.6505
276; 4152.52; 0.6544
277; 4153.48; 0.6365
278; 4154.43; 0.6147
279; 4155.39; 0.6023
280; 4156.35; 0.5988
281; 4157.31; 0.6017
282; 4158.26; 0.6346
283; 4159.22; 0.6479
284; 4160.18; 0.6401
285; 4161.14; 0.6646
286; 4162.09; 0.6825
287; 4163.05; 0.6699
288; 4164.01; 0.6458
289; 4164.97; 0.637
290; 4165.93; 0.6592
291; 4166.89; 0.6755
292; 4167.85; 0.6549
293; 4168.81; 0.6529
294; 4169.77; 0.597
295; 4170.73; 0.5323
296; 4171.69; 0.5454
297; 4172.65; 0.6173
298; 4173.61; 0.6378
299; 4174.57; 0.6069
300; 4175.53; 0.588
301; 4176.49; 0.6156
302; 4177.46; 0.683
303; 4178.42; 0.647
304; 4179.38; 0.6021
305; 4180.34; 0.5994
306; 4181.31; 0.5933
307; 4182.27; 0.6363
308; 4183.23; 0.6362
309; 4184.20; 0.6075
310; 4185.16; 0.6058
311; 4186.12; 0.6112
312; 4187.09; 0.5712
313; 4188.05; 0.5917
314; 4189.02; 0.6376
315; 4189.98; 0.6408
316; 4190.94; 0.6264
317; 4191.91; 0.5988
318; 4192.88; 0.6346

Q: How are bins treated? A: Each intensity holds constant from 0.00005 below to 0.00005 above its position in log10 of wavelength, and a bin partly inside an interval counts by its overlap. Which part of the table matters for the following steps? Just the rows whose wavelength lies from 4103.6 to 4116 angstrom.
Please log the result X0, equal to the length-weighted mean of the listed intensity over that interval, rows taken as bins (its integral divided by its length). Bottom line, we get 0.596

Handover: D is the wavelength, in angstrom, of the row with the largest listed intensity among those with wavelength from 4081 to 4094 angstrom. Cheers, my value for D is 4081.43 angstrom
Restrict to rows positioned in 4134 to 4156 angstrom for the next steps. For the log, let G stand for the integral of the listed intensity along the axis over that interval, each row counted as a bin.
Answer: 14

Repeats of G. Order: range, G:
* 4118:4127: 6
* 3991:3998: 4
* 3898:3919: 12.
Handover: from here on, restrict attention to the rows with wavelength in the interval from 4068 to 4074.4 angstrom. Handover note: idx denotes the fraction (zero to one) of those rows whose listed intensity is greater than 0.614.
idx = 0.3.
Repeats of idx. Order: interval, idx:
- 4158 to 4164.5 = 1.0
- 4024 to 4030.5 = 0.4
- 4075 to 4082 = 0.7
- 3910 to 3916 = 0.6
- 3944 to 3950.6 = 0.0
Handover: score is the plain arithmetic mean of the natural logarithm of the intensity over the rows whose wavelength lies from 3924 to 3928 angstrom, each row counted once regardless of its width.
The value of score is -0.48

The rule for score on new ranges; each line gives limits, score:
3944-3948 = -0.62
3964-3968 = -1.04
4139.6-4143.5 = -0.38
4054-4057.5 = -0.46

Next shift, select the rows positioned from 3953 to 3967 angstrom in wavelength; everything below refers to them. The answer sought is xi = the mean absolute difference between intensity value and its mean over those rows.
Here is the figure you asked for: 0.070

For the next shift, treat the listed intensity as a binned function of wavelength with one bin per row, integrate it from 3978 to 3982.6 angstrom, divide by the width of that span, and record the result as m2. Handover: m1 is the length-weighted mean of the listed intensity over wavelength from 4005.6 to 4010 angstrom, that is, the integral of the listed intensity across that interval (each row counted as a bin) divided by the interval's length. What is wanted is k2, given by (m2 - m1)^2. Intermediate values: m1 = 0.57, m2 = 0.59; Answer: 0.000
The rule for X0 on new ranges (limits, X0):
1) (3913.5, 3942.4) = 0.527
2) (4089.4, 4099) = 0.560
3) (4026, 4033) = 0.613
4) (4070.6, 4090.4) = 0.646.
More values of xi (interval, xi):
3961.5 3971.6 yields 0.127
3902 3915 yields 0.046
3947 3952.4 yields 0.035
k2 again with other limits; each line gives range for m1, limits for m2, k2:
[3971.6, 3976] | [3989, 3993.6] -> 0.011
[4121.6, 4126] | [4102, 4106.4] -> 0.027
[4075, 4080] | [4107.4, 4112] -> 0.001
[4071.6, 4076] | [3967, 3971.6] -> 0.176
